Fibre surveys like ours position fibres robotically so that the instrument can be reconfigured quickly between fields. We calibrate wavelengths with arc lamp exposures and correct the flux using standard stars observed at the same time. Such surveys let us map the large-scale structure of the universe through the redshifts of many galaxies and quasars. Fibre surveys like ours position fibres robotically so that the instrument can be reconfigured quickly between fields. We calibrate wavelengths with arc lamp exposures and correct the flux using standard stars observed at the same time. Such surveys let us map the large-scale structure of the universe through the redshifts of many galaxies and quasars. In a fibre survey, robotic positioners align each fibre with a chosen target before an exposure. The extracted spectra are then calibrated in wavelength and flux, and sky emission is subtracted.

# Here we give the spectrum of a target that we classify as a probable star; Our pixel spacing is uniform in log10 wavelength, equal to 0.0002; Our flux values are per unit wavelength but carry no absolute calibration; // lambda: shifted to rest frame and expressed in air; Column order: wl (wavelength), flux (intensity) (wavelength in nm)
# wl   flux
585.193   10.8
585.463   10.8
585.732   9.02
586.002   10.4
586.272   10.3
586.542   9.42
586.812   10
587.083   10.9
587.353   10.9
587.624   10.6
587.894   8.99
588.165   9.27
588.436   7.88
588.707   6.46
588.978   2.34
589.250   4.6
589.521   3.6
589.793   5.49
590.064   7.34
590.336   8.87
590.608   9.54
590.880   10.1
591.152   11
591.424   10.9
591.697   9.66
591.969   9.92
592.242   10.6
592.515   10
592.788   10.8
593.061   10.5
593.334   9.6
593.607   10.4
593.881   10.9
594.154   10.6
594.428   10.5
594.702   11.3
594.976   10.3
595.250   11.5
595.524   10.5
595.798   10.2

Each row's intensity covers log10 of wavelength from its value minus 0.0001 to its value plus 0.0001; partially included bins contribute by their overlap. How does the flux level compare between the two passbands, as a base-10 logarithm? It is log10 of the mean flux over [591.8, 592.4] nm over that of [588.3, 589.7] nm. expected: 0.31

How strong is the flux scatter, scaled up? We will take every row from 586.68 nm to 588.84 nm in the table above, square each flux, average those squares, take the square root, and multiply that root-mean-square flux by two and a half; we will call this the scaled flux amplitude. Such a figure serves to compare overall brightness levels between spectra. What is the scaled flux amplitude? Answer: 23.7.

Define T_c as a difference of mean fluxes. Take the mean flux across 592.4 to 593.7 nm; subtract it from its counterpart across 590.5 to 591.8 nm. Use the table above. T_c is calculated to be 0.0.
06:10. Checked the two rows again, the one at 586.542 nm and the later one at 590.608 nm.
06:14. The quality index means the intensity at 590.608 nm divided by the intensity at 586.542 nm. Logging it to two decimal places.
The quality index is 1.01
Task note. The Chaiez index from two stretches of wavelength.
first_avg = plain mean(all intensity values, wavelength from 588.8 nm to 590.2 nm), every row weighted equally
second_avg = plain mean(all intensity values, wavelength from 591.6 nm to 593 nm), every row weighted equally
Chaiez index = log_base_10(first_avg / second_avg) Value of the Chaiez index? -0.3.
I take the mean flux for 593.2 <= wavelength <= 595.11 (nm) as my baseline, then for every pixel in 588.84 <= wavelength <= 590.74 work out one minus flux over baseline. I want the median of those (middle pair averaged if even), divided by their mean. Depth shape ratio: 1.1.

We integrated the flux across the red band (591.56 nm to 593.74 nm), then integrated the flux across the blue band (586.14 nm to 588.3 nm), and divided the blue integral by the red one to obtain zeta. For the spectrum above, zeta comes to 1.0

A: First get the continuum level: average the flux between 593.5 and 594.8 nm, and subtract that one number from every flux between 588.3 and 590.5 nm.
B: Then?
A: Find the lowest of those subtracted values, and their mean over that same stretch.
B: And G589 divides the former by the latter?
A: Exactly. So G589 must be 1.7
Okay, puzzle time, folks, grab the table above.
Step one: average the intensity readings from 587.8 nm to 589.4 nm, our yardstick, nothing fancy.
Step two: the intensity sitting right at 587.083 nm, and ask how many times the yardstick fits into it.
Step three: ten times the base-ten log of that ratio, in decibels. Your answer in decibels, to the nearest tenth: 2.2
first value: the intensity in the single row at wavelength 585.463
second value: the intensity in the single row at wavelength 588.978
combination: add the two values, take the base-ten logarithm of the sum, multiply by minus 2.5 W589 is -2.80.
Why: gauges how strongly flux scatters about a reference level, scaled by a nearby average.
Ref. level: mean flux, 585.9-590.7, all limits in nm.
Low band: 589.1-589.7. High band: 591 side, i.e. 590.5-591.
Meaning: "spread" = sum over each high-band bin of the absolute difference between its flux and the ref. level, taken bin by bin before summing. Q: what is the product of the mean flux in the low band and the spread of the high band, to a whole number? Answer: 14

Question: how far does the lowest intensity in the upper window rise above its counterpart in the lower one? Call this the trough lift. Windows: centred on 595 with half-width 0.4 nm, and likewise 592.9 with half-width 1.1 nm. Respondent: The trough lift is 0.70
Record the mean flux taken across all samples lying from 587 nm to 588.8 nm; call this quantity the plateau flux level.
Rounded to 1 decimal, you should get 9.3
